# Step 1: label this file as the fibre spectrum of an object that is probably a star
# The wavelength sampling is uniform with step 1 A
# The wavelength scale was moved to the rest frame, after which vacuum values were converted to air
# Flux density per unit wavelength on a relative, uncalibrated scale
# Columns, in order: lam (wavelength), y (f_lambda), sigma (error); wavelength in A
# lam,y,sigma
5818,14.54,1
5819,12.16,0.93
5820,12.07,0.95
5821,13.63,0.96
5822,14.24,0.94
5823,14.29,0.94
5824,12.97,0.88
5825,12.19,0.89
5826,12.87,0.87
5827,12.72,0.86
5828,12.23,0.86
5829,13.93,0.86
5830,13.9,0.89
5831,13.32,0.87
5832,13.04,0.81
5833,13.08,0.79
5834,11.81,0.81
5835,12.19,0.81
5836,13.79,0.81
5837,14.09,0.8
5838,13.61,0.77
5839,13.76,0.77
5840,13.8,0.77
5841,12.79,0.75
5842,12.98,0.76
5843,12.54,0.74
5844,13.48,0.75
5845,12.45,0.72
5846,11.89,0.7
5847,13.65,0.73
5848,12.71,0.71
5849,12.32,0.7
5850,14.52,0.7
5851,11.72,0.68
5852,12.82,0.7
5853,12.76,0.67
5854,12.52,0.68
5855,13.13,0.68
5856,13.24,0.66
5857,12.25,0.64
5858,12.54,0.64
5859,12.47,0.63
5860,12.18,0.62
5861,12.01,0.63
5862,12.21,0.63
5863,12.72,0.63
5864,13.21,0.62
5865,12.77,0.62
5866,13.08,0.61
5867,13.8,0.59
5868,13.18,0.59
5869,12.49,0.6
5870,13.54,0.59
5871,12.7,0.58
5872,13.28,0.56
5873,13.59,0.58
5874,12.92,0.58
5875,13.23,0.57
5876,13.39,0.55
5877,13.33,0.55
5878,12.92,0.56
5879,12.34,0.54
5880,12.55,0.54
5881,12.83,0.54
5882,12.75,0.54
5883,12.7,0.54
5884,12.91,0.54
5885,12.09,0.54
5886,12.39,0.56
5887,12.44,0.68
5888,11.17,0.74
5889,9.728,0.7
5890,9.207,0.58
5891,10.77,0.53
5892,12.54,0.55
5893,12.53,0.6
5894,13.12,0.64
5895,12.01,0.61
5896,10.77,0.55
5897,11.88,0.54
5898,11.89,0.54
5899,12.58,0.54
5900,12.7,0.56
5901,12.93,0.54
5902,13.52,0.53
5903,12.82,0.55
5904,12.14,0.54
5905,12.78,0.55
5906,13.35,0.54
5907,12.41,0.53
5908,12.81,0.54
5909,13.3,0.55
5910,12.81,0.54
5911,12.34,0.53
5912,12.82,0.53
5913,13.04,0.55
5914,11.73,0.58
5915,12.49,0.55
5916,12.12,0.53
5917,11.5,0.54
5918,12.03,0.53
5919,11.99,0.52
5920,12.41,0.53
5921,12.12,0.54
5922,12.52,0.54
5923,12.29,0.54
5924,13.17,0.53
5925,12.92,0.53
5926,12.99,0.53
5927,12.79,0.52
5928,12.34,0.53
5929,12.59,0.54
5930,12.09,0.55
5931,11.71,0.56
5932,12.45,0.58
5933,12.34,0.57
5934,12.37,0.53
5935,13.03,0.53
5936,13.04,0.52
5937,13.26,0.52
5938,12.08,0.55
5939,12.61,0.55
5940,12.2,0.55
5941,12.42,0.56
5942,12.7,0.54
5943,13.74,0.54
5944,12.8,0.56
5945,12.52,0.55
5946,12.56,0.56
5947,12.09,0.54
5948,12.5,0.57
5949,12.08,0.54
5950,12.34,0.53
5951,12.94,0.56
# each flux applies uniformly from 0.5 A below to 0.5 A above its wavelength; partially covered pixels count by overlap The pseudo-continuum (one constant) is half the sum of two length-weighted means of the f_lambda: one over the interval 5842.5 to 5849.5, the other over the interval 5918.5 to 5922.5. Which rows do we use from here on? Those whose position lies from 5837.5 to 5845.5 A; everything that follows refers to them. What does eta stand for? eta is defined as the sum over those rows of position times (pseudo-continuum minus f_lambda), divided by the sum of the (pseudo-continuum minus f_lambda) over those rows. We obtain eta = 5840.3 A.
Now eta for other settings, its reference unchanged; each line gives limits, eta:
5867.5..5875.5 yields 5871.8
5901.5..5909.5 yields 5905.5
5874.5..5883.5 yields 5877.5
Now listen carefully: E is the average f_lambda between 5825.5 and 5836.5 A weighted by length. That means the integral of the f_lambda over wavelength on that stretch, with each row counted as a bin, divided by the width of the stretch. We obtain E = 13.0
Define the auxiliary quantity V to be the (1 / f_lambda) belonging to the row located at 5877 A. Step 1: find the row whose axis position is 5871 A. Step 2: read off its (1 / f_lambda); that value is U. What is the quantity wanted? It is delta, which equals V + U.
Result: 0.154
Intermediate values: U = 0.0787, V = 0.075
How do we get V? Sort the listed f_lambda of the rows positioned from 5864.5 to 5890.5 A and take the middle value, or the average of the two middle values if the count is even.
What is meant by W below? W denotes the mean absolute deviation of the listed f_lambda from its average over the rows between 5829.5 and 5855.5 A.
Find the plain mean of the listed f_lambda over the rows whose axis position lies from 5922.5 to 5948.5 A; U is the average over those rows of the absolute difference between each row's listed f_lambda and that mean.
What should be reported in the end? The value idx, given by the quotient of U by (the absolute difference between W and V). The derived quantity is 0.028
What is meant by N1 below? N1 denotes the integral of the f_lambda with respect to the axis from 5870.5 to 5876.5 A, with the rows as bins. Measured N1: 79.1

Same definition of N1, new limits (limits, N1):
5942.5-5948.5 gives 76.2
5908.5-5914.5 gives 76.0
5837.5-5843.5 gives 79.5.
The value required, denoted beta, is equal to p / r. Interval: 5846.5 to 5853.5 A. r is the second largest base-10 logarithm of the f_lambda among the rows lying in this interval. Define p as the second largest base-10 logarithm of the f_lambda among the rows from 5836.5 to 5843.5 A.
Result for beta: 1.00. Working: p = 1.14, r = 1.14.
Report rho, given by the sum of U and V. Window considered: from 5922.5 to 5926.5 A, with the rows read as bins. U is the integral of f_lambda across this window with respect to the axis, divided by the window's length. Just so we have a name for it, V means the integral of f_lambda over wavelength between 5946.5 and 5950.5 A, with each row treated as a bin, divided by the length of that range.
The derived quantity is 25.1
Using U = 12.8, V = 12.3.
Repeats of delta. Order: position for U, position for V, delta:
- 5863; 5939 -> 0.158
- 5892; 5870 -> 0.154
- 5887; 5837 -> 0.151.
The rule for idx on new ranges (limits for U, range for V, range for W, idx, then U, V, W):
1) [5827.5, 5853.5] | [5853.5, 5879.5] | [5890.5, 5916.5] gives 0.052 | 0.65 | 12.9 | 0.51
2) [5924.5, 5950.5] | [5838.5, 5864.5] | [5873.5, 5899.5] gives 0.028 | 0.33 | 12.7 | 0.79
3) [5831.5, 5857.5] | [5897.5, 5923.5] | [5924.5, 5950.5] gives 0.049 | 0.59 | 12.5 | 0.33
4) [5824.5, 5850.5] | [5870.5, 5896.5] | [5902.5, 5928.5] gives 0.051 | 0.63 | 12.6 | 0.39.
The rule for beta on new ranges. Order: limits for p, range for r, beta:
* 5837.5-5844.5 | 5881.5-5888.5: 1.03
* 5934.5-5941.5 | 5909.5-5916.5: 1.01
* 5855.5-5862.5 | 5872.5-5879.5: 0.97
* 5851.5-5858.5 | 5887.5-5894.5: 1.02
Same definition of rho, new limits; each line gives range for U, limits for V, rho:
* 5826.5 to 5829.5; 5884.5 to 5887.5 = 25.3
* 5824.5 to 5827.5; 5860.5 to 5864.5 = 25.1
